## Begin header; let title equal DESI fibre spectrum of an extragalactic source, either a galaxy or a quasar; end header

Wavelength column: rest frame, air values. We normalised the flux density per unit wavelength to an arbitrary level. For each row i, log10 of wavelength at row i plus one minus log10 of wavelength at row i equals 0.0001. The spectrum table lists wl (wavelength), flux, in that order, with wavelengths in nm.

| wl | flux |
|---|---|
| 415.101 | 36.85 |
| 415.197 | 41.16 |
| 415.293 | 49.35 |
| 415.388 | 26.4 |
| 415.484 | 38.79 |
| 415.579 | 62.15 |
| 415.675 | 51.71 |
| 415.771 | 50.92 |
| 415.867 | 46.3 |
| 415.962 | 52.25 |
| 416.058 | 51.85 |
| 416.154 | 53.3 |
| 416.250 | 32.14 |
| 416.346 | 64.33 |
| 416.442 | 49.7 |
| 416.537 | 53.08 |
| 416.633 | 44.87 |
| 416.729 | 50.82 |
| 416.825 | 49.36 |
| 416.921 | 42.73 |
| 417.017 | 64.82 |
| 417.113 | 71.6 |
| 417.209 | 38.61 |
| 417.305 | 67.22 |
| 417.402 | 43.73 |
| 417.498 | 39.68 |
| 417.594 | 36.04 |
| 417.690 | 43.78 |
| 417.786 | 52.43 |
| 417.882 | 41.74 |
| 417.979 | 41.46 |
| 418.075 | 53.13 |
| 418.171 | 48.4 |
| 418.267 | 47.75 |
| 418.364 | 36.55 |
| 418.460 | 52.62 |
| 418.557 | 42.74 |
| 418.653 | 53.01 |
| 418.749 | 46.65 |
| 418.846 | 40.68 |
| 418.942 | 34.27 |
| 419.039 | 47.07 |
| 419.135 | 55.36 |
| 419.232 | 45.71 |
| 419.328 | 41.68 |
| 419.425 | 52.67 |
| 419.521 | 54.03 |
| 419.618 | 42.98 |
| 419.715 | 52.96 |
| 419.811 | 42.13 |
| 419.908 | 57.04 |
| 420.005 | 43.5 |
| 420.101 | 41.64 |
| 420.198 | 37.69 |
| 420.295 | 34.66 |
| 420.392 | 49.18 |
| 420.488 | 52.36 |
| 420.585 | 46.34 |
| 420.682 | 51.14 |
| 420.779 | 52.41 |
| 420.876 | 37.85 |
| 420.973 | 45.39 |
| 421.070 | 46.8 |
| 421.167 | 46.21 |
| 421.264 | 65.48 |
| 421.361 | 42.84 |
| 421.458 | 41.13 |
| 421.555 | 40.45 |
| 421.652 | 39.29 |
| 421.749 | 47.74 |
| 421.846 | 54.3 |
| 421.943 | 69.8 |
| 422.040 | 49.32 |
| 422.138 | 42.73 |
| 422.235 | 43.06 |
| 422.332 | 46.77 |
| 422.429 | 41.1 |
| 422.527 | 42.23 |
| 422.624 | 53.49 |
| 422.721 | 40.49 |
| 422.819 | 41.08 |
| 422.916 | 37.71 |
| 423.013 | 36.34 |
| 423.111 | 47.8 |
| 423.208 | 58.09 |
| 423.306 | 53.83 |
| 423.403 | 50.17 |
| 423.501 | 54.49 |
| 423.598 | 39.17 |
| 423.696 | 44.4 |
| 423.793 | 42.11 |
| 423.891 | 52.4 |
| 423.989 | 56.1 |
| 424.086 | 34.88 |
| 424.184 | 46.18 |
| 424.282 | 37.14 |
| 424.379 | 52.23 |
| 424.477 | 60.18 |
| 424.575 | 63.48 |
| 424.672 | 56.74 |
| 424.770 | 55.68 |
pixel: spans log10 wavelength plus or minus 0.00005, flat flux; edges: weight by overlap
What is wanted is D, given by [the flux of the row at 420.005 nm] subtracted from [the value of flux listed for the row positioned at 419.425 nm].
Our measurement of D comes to 9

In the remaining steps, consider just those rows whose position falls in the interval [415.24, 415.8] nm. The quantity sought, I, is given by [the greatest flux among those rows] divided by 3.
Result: 20.7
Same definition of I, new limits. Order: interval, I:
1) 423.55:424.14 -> 18.7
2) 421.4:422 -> 23.3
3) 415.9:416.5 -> 21.4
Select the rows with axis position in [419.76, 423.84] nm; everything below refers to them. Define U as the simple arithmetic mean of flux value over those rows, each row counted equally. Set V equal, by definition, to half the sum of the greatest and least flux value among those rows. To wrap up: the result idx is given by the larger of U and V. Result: 52.2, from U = 46.4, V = 52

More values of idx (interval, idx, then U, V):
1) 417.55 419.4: 45.3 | 45.3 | 45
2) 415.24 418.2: 49.0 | 48.8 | 49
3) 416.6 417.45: 55.1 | 52.6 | 55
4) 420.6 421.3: 51.7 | 49.3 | 52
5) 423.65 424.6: 49.2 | 48.9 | 49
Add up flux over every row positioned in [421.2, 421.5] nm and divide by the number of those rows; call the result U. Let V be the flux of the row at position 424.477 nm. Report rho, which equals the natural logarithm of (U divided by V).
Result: -0.19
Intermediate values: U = 49.8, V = 60.18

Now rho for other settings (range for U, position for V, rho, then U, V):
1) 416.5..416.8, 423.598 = 0.24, 49.6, 39.17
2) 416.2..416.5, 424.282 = 0.27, 48.7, 37.14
